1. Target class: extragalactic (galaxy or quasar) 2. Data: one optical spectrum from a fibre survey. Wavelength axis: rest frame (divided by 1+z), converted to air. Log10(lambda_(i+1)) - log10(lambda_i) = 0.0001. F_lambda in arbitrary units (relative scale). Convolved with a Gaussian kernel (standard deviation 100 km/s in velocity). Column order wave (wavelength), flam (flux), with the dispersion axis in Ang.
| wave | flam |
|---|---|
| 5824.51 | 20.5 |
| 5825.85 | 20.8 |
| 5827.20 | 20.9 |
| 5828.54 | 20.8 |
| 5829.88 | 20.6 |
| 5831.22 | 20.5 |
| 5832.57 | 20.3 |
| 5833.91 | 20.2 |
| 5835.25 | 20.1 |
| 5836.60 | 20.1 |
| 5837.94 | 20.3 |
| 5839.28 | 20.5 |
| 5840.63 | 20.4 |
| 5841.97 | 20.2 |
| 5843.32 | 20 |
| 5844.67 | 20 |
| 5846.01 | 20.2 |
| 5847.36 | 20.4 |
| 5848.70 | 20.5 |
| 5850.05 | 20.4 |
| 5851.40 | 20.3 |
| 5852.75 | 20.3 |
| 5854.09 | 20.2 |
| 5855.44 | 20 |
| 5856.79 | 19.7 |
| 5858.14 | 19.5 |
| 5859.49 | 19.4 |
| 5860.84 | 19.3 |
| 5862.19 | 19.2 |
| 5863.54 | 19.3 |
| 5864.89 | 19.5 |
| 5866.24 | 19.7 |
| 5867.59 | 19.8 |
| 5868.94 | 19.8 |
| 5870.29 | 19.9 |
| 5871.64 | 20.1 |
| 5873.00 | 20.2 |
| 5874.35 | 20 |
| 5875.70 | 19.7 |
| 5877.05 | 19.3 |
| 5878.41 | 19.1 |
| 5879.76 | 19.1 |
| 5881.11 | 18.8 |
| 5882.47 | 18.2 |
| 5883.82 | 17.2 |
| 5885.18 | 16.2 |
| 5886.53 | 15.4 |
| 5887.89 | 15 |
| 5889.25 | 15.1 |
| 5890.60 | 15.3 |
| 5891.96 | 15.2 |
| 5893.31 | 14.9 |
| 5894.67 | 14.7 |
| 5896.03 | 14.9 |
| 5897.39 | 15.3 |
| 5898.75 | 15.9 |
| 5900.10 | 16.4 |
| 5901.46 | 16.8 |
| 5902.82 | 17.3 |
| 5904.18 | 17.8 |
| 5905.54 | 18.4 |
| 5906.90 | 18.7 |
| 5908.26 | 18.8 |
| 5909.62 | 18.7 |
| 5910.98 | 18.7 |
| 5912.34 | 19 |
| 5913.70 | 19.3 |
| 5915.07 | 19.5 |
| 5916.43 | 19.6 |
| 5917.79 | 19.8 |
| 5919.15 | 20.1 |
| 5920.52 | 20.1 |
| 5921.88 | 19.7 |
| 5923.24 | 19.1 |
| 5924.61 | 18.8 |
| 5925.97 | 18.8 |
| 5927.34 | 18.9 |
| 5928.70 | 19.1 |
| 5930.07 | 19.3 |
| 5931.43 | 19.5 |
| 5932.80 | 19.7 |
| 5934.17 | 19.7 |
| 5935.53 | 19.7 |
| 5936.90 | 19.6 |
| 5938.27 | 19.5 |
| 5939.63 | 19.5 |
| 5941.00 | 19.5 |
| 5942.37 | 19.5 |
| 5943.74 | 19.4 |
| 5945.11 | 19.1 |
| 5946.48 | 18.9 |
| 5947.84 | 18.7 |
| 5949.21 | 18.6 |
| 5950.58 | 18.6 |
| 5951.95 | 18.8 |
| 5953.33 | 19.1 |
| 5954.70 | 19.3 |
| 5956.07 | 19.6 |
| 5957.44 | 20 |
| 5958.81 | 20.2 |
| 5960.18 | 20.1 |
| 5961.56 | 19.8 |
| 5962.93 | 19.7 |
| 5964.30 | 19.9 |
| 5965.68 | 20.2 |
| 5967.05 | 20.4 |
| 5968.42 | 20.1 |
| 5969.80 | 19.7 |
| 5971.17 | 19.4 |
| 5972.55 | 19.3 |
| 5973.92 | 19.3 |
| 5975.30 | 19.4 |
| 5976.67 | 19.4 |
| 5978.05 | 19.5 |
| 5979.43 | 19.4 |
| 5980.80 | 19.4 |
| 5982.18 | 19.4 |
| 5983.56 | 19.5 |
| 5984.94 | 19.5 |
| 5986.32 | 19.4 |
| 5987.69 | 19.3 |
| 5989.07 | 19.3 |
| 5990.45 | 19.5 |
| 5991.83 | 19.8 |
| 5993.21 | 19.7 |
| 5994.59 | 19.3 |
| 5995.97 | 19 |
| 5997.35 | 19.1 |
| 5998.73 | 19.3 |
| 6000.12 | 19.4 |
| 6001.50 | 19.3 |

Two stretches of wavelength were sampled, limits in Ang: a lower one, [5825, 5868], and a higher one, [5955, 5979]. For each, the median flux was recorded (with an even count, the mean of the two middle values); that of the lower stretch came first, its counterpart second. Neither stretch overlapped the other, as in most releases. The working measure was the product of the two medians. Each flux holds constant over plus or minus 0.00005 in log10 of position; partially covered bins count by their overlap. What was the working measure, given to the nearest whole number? 398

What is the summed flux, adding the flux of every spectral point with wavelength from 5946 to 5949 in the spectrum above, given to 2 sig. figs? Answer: 38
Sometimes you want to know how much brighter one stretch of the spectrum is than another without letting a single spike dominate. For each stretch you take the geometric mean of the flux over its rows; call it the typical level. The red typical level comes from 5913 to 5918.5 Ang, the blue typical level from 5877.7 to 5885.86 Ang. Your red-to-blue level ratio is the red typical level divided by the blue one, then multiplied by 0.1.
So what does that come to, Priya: 0.108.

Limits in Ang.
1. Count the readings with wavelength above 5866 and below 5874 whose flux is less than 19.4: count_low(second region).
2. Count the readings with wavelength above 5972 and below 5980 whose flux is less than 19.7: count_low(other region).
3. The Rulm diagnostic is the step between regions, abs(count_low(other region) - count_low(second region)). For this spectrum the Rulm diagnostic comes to 6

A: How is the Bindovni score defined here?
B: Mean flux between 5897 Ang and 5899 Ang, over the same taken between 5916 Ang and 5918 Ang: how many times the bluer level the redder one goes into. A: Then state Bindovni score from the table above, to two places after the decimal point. 0.79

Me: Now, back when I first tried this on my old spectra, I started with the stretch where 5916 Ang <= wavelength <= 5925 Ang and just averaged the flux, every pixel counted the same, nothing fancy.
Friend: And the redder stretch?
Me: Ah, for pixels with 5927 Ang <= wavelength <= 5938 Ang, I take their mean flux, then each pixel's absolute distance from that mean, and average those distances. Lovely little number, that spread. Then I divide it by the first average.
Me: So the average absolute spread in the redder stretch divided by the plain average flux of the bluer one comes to 0.0129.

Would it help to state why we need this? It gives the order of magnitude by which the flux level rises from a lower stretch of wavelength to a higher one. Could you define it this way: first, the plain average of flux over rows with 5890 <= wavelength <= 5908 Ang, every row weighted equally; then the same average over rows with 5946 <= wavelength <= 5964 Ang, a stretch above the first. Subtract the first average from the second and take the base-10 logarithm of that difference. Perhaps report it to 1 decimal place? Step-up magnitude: 0.5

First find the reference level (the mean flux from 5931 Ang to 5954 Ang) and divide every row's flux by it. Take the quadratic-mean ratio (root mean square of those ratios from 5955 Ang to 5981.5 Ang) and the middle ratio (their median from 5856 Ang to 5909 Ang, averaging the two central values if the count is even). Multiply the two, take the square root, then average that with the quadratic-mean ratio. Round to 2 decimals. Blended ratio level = 1.01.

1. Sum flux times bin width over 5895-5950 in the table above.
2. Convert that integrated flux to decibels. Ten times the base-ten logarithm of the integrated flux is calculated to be 30.1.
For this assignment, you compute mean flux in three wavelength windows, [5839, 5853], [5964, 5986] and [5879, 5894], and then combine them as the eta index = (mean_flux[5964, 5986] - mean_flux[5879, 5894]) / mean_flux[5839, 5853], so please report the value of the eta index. 0.16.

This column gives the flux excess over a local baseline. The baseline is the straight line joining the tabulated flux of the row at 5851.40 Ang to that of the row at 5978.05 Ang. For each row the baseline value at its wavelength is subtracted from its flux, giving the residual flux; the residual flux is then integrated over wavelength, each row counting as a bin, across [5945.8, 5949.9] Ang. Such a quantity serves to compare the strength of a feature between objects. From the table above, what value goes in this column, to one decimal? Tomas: -3.9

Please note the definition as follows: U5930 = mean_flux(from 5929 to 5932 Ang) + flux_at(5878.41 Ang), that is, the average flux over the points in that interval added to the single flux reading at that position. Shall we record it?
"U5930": 38.5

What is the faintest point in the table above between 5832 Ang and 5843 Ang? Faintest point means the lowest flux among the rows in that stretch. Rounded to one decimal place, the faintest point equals 20.1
